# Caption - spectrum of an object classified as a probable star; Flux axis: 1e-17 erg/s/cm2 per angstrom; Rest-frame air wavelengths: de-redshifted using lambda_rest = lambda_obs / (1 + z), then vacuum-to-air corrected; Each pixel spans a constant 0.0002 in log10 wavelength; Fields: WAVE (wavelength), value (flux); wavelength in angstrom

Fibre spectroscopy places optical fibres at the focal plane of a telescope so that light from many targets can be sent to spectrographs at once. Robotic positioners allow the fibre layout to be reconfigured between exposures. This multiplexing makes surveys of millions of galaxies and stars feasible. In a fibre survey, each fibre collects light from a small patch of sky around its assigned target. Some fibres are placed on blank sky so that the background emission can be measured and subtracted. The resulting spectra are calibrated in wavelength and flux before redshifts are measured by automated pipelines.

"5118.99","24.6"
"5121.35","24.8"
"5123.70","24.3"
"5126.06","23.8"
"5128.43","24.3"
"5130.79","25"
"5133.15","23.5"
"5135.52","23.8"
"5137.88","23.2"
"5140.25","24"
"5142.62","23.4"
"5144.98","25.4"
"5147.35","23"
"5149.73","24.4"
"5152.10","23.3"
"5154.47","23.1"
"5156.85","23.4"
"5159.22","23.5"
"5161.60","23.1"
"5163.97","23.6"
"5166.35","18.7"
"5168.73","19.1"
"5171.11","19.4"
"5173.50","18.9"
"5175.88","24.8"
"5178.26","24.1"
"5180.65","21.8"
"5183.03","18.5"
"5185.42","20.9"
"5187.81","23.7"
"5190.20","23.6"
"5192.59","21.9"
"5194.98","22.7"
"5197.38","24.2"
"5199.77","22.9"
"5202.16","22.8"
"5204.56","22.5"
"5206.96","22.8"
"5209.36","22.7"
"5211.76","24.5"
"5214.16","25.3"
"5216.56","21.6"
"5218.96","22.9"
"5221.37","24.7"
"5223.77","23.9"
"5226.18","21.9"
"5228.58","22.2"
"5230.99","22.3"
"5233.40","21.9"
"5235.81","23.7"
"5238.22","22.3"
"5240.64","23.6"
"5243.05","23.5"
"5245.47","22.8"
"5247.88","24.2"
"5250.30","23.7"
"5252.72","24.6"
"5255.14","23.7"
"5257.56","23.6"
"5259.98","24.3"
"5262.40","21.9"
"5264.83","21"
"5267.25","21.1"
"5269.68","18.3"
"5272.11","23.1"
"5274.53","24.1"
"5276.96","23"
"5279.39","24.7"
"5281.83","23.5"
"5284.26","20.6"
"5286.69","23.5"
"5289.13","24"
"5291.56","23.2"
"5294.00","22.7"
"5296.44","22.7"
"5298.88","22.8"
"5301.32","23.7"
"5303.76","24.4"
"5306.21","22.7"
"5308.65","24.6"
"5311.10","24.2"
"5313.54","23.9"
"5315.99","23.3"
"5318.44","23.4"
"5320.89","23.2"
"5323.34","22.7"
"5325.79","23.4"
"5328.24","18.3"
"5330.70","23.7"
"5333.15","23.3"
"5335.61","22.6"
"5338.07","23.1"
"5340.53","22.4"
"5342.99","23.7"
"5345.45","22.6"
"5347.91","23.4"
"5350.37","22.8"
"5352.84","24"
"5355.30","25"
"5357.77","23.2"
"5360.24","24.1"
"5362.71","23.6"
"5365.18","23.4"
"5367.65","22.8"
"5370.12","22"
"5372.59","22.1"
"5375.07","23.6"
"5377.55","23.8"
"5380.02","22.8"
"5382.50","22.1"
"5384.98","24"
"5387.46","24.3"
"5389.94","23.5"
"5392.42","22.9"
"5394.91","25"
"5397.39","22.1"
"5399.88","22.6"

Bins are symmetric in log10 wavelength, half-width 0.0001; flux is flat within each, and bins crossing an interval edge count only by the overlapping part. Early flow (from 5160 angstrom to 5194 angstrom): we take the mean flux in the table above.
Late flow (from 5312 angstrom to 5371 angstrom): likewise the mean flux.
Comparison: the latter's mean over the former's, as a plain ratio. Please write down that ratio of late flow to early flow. 1.07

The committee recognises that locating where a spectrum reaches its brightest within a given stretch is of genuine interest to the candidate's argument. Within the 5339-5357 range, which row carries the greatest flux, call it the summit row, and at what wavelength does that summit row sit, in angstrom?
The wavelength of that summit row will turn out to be 5355.30 angstrom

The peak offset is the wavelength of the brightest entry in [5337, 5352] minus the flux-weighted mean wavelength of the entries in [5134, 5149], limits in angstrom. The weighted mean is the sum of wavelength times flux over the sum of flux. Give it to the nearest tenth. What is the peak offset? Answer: 201.5 angstrom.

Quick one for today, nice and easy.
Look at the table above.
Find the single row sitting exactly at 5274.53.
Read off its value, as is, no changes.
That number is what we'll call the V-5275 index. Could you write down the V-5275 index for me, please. 24.1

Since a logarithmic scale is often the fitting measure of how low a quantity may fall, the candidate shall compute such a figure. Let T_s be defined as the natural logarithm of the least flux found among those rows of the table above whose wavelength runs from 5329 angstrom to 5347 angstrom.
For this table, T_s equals 3.11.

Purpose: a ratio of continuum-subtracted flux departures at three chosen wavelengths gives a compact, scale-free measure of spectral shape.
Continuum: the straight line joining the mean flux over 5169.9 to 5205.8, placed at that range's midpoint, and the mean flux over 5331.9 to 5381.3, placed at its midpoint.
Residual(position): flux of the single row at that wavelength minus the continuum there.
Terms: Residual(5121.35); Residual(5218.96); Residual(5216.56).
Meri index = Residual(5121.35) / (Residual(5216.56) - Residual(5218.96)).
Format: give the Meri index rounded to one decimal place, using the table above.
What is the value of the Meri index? -2.4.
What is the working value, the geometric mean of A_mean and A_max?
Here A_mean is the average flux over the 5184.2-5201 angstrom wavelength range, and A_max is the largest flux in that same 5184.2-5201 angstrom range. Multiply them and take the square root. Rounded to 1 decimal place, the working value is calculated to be 23.5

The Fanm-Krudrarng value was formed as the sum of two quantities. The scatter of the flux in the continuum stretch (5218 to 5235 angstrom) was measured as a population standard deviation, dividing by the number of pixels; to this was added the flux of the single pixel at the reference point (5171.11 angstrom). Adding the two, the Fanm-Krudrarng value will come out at 20.4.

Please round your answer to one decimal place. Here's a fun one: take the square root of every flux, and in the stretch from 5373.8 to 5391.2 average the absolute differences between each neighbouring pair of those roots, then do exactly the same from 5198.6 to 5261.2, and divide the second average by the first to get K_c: 1.2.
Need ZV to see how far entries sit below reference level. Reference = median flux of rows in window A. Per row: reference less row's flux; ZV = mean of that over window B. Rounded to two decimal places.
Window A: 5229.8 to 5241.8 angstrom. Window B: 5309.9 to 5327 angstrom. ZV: -1.14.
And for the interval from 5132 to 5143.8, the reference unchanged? -1.28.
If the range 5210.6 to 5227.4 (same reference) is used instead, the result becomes -1.24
